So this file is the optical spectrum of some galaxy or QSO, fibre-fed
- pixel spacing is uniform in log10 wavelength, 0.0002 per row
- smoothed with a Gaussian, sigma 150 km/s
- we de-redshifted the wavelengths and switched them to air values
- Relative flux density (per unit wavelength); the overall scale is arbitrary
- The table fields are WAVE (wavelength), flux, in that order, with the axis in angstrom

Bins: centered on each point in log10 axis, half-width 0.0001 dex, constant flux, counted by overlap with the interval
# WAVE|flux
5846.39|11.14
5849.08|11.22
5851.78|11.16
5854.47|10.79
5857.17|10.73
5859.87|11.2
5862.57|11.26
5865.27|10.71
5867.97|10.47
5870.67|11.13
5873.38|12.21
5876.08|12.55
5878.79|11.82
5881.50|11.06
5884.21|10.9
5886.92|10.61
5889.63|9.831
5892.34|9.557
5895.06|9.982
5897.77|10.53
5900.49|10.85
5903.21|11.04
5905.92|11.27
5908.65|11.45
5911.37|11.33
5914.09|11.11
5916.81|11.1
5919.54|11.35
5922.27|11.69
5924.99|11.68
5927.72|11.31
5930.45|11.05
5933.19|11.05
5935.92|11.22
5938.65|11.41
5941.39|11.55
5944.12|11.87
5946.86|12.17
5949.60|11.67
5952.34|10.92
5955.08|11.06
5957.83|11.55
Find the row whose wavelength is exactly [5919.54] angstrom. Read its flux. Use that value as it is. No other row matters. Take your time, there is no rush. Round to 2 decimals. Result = 11.35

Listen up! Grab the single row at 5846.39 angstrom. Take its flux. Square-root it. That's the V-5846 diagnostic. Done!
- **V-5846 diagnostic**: 3.338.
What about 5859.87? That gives 3.347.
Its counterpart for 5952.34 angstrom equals 3.305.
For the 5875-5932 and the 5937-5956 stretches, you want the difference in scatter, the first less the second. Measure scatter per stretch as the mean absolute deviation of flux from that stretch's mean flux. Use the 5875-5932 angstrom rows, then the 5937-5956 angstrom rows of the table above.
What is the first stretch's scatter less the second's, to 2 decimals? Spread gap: 0.15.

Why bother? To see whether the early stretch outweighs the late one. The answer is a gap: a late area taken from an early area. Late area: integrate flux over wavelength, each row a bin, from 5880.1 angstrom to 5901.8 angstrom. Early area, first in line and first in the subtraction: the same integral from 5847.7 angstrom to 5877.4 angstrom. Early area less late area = 107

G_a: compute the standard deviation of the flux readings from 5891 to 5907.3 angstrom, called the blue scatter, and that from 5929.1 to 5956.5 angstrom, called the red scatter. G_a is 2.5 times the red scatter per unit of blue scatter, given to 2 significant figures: 1.6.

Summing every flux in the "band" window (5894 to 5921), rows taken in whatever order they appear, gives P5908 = 110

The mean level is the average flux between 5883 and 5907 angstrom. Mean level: 10.5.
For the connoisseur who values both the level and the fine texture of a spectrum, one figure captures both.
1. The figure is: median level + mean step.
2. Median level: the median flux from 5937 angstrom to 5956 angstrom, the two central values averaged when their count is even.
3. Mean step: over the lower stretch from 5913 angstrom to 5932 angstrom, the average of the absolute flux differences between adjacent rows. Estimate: 11.8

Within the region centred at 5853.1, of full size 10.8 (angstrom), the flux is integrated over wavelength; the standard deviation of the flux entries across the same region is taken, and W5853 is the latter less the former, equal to -118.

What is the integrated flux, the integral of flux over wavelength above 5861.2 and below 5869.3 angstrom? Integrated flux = 87.6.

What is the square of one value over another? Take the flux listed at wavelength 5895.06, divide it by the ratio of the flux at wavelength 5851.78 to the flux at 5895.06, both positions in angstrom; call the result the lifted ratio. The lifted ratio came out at 8.9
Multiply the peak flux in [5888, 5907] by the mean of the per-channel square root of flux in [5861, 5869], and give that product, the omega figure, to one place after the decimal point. 37.1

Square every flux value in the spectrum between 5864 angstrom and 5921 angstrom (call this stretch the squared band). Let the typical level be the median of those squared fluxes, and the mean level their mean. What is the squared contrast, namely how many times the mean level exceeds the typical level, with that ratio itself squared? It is 0.98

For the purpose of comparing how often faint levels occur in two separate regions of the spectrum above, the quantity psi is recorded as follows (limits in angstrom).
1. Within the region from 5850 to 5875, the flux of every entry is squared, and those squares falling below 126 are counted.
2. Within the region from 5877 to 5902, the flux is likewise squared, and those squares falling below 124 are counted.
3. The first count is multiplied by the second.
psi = 56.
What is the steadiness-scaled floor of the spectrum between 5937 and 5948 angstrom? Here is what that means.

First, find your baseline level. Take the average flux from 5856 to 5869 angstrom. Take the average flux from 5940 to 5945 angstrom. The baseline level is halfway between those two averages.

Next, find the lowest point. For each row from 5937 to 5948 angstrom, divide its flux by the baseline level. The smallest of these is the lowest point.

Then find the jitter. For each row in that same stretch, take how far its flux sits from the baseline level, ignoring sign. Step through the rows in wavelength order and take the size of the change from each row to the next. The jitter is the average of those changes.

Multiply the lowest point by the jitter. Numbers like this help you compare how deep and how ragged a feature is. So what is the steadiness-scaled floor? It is 0.26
